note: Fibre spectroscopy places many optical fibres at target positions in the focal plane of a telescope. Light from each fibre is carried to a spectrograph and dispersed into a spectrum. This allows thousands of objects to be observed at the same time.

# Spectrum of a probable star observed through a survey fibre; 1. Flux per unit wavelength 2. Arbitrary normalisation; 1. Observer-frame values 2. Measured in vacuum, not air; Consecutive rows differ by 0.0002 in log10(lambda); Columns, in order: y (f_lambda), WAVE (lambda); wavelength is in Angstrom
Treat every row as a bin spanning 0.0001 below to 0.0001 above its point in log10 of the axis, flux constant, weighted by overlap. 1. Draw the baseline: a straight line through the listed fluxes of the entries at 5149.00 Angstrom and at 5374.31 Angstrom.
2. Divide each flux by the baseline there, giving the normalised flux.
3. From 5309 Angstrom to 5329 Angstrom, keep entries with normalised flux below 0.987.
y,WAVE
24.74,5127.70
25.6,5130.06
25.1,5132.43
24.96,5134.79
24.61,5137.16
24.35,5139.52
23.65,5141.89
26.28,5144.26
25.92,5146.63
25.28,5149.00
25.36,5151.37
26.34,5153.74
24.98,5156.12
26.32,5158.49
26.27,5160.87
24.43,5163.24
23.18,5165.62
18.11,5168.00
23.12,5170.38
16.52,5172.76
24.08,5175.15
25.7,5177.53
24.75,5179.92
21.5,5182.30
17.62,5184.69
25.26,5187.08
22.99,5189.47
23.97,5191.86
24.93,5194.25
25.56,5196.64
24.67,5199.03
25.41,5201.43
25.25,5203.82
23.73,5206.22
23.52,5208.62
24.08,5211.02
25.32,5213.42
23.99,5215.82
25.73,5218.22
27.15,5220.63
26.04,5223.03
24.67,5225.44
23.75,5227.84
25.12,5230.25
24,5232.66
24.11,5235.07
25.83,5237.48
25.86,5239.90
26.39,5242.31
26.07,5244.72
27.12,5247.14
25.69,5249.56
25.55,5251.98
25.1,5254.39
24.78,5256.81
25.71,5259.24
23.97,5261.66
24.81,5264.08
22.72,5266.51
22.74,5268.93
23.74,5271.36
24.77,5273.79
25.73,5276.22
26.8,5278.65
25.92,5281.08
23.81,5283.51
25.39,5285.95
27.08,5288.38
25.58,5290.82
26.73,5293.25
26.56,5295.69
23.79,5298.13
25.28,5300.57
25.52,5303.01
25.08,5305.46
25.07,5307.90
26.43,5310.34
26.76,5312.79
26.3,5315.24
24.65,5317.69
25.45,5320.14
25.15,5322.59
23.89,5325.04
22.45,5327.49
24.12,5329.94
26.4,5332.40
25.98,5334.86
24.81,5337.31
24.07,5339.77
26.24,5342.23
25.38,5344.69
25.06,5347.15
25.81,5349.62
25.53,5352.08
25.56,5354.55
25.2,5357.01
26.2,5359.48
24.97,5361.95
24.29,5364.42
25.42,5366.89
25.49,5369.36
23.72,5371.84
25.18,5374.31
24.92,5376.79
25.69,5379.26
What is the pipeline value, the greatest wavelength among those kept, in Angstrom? 5327.49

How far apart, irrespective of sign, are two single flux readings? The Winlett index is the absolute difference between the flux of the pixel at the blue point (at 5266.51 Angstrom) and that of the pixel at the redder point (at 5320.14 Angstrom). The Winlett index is 2.7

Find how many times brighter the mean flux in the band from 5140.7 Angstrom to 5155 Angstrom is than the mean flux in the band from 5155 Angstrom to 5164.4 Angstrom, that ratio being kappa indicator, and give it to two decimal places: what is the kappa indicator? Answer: 1.00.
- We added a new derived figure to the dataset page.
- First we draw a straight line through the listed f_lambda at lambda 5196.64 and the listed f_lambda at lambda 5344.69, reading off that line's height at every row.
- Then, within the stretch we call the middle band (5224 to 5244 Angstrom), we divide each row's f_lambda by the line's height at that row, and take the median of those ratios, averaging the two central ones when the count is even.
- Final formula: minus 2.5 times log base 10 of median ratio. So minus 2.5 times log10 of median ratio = 0.03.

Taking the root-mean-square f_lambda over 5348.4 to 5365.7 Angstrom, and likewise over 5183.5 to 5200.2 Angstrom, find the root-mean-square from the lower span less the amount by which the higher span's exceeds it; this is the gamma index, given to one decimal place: 22.0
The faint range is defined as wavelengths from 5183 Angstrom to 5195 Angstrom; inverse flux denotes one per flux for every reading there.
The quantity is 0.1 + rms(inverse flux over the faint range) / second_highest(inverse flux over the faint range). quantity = 1.13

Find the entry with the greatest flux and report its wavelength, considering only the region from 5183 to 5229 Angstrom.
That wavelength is 5220.63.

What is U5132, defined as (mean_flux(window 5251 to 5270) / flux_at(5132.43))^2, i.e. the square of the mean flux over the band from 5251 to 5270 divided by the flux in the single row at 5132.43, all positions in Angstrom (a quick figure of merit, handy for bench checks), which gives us 0.95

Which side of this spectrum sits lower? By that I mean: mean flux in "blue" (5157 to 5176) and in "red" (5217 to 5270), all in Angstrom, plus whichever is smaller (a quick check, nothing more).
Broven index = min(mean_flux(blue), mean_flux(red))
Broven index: 22.8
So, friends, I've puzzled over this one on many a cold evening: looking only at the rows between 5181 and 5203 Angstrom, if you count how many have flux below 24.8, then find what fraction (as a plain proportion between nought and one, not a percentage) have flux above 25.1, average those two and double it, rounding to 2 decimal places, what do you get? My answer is 5.33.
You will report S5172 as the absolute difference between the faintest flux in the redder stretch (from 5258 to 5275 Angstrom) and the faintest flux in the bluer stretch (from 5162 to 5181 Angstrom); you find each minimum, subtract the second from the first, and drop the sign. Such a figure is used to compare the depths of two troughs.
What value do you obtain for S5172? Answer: 6.2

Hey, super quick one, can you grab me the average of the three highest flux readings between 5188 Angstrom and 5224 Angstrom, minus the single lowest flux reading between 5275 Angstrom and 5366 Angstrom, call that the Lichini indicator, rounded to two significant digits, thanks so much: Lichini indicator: 3.9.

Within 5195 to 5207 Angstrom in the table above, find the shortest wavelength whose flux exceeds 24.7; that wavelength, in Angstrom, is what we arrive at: 5196.64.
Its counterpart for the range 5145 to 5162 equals 5146.63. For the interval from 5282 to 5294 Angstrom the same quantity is 5285.95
